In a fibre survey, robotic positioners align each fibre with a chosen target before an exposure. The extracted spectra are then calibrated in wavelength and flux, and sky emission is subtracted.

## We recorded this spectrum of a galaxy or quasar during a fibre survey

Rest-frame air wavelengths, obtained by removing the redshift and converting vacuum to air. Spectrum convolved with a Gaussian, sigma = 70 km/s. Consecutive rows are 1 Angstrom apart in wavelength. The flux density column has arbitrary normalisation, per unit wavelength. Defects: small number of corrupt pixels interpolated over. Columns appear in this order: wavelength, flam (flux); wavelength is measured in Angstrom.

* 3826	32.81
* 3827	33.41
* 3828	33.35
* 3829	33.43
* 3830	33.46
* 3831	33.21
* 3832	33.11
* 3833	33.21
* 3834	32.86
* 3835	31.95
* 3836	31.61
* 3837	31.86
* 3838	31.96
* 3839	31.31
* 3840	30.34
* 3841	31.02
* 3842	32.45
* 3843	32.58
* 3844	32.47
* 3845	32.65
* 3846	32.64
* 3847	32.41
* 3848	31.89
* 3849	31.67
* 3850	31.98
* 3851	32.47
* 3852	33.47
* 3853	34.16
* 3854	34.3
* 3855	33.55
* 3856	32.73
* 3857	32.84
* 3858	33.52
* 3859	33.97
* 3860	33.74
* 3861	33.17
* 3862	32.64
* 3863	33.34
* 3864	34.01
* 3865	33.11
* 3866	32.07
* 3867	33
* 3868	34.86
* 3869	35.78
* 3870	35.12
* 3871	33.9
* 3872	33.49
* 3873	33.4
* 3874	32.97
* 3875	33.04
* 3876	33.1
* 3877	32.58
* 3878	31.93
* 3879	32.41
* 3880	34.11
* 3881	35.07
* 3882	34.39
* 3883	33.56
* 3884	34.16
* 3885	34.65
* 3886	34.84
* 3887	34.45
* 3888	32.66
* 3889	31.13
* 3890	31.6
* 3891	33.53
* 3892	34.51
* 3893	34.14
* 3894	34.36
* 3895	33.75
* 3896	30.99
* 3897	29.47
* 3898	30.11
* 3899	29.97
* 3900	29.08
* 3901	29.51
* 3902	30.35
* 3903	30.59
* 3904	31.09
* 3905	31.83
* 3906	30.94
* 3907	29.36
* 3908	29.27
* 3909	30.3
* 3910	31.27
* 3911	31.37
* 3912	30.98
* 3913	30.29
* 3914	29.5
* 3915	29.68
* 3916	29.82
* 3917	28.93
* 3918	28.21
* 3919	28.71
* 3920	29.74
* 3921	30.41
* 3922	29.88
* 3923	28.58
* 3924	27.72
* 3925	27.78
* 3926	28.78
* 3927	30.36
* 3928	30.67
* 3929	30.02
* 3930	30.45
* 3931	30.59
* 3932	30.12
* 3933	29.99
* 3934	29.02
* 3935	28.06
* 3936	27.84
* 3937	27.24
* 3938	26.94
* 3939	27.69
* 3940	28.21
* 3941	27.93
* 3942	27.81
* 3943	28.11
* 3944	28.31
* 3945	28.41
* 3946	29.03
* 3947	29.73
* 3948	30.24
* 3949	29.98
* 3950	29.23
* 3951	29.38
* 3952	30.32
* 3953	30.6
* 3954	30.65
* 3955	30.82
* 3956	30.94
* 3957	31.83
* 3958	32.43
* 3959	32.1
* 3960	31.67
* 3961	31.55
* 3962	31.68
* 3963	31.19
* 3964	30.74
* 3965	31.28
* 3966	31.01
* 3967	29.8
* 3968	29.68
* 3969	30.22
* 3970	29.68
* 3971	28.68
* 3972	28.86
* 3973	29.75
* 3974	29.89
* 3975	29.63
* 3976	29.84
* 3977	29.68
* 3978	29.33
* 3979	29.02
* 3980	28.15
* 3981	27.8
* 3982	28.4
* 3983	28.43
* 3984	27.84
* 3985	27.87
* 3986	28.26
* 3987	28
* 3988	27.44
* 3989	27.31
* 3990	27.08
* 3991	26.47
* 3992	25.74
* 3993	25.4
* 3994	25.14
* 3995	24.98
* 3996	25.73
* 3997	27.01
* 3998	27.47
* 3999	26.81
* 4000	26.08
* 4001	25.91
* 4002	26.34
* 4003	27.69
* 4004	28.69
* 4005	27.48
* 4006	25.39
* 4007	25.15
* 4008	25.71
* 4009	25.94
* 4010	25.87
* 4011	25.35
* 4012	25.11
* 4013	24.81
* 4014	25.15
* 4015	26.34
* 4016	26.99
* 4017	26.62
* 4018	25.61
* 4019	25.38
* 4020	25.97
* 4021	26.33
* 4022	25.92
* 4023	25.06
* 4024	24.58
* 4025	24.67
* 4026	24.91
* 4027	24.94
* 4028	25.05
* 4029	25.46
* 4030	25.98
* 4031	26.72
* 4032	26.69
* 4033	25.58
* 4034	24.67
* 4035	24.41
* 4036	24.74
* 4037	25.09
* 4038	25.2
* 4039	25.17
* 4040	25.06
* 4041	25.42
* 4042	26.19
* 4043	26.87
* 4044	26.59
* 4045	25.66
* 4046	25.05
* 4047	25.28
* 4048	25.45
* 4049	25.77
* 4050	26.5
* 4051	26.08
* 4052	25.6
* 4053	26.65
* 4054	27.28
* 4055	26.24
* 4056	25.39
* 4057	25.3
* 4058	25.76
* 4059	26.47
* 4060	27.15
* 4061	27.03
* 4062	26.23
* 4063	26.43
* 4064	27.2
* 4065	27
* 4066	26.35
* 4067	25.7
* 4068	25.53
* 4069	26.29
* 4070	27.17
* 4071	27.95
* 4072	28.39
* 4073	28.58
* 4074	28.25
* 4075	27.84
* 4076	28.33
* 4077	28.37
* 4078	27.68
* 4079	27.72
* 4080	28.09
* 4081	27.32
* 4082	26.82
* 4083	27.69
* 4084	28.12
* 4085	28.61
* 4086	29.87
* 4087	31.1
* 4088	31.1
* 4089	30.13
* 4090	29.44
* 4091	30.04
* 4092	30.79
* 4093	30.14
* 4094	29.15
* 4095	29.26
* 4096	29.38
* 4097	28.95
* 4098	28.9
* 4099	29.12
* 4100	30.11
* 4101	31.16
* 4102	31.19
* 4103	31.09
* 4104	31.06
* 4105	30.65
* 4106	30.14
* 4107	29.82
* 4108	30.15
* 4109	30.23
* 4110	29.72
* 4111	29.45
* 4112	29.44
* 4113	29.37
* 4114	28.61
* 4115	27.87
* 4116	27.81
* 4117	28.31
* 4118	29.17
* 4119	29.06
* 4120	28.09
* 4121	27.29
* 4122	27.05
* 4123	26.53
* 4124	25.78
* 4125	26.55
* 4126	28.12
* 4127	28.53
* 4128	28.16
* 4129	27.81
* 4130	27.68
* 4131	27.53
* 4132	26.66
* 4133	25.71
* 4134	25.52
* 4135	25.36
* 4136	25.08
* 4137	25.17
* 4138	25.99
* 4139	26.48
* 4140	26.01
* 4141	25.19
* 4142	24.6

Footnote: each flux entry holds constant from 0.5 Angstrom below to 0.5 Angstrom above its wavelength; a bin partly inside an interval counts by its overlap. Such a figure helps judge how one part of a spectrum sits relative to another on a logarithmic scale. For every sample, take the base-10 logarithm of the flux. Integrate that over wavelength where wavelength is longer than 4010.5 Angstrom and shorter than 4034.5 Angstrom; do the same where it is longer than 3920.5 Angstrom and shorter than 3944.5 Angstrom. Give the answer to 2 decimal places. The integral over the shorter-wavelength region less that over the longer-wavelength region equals 1.25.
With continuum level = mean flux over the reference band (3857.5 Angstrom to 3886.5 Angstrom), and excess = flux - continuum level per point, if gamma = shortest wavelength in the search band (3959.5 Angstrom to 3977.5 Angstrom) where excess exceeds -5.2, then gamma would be 3960 Angstrom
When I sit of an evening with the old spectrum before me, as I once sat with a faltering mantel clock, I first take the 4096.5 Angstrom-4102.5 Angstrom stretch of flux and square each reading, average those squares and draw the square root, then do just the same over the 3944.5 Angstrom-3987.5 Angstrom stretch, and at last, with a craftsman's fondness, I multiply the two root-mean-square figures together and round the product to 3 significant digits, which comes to 894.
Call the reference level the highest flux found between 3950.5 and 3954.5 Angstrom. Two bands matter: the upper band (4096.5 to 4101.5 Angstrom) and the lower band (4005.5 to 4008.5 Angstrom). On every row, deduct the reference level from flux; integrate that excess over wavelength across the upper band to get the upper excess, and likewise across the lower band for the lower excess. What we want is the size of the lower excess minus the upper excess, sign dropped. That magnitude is 11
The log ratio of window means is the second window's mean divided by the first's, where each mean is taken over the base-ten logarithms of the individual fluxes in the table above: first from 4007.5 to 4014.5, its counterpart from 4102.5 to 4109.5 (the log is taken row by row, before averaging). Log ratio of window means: 1.06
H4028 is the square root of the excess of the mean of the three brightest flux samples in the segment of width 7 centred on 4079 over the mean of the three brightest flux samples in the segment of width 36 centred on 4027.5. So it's 1.2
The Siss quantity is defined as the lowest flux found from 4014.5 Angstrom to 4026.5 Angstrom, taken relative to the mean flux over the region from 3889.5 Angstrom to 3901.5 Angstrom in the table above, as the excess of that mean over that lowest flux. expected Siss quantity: 7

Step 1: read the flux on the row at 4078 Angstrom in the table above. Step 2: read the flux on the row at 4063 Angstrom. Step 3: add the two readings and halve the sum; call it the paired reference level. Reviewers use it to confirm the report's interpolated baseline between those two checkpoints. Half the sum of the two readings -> 27.1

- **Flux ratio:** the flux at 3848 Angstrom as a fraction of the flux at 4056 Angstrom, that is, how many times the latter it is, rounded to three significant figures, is 1.26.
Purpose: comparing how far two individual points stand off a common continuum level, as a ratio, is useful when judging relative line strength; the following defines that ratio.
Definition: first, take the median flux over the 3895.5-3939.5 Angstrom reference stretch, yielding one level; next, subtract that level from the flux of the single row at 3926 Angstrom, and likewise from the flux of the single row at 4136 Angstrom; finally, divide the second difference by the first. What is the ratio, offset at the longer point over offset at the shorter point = 4.5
